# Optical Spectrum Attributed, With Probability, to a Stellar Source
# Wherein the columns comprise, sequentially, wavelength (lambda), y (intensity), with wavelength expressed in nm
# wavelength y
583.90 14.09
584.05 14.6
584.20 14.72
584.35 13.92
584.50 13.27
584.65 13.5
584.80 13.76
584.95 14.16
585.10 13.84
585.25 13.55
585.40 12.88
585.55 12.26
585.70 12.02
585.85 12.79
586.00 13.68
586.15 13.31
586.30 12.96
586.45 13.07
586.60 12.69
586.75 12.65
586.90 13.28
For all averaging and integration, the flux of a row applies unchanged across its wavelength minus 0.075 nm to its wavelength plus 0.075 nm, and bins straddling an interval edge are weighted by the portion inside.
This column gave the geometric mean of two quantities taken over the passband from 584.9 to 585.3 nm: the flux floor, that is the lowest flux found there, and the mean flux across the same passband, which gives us 13.7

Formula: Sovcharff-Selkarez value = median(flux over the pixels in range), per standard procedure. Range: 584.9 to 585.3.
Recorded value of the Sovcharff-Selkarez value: 13.8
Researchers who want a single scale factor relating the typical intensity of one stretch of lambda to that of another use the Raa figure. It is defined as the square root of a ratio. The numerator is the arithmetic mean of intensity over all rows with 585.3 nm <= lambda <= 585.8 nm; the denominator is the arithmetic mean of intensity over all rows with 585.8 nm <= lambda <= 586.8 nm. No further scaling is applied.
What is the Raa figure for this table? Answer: 0.98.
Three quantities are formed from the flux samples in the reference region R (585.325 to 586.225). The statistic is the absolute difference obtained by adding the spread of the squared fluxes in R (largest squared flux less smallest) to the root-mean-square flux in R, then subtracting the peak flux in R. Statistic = 42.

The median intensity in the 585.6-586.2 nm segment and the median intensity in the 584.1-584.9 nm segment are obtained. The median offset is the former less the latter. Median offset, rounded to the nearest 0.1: -0.7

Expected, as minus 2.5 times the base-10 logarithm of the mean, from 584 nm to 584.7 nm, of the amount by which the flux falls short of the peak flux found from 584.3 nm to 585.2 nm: 2.0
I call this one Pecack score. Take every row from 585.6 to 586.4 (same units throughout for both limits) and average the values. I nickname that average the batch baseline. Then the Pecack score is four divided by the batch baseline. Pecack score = 0.309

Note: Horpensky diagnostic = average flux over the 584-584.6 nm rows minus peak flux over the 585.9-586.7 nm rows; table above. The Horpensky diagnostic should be 0.4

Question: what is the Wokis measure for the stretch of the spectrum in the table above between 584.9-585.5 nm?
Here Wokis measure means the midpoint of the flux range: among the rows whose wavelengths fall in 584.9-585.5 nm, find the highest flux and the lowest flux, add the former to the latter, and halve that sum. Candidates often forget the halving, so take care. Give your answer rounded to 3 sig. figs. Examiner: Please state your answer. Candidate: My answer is 13.5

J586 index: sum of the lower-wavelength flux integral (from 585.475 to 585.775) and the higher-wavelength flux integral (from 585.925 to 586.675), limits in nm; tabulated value 13.5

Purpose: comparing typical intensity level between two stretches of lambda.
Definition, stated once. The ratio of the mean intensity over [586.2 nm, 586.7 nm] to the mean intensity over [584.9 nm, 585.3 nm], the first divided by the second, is 0.93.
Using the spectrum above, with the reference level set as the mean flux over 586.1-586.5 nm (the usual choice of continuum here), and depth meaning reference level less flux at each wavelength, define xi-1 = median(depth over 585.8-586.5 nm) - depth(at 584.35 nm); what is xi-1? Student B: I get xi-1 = 0.85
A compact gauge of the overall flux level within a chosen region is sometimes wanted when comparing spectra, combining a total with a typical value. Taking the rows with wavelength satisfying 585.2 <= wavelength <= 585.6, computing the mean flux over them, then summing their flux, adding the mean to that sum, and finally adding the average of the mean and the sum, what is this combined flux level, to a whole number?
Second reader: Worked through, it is 77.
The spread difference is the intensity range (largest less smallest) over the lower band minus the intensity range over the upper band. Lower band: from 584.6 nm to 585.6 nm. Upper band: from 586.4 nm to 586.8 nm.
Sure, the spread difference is 1.5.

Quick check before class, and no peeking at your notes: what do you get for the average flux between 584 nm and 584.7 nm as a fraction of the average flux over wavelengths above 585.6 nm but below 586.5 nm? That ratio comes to 1.08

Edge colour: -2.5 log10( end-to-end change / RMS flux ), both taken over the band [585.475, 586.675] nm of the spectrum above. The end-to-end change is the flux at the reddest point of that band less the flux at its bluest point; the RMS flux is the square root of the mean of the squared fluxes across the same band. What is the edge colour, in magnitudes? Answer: 3.69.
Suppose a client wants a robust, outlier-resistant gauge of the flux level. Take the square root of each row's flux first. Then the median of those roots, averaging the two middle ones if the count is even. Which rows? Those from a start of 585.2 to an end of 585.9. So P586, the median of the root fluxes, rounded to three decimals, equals 3.576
